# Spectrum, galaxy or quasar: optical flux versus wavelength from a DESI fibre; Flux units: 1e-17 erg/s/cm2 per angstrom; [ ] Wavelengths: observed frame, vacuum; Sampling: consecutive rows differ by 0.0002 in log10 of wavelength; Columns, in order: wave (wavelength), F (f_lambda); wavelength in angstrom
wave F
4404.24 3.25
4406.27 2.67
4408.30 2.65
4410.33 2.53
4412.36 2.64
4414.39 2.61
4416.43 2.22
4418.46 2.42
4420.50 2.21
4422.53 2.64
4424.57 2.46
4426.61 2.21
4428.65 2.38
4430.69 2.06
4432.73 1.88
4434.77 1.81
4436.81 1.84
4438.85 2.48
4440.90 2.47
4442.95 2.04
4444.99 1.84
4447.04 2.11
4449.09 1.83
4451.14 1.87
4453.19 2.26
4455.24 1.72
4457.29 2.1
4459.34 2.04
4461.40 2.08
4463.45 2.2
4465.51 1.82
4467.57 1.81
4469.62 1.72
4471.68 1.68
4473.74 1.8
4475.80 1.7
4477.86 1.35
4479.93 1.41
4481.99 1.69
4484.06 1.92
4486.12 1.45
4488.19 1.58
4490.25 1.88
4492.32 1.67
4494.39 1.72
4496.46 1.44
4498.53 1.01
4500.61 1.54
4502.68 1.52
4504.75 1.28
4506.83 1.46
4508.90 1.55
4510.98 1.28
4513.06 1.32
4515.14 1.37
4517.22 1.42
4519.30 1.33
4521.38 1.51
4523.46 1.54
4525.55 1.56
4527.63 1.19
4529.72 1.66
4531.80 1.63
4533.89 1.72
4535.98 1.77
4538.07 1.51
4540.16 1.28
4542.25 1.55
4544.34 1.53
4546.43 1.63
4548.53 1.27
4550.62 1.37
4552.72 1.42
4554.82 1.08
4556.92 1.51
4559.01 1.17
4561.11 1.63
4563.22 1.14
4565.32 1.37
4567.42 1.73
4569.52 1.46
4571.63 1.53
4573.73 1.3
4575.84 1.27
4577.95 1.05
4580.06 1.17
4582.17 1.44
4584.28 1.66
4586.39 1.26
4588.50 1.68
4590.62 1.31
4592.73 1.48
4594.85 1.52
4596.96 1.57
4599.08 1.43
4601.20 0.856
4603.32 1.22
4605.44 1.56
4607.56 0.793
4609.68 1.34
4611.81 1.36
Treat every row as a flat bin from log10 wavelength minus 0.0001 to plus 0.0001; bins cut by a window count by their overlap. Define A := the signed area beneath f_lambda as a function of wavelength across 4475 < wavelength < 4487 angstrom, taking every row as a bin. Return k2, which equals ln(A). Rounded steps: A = 19.0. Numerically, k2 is 2.95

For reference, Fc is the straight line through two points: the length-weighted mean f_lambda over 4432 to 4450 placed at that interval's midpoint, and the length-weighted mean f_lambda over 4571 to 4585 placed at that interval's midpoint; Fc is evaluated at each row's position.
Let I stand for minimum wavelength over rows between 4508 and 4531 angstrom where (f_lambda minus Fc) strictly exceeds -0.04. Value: 4529.72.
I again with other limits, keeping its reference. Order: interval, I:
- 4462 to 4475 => 4463.45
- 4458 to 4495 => 4459.34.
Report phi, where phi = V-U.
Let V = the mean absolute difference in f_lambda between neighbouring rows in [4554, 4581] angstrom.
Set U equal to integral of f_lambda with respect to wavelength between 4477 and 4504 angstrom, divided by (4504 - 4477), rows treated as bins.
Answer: -1.28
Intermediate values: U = 1.55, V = 0.27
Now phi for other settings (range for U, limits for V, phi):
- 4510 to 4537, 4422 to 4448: -1.26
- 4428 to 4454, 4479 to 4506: -1.80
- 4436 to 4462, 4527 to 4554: -1.88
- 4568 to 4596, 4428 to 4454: -1.16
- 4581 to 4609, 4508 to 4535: -1.23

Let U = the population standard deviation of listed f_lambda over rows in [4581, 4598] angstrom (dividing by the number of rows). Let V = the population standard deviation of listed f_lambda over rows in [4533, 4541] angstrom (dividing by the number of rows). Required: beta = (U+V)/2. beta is 0.168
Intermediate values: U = 0.14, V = 0.194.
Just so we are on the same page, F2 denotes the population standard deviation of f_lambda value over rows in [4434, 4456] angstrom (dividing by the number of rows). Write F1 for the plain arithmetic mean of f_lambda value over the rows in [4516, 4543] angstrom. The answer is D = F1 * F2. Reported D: 0.39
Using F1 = 1.51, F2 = 0.26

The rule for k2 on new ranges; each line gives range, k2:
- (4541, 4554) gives 2.94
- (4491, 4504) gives 2.96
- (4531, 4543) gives 2.94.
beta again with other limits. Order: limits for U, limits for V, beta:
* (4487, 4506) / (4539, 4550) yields 0.194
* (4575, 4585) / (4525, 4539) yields 0.196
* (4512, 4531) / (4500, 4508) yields 0.120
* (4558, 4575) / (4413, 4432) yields 0.191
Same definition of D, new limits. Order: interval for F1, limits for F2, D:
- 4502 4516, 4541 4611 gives 0.31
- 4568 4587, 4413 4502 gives 0.48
